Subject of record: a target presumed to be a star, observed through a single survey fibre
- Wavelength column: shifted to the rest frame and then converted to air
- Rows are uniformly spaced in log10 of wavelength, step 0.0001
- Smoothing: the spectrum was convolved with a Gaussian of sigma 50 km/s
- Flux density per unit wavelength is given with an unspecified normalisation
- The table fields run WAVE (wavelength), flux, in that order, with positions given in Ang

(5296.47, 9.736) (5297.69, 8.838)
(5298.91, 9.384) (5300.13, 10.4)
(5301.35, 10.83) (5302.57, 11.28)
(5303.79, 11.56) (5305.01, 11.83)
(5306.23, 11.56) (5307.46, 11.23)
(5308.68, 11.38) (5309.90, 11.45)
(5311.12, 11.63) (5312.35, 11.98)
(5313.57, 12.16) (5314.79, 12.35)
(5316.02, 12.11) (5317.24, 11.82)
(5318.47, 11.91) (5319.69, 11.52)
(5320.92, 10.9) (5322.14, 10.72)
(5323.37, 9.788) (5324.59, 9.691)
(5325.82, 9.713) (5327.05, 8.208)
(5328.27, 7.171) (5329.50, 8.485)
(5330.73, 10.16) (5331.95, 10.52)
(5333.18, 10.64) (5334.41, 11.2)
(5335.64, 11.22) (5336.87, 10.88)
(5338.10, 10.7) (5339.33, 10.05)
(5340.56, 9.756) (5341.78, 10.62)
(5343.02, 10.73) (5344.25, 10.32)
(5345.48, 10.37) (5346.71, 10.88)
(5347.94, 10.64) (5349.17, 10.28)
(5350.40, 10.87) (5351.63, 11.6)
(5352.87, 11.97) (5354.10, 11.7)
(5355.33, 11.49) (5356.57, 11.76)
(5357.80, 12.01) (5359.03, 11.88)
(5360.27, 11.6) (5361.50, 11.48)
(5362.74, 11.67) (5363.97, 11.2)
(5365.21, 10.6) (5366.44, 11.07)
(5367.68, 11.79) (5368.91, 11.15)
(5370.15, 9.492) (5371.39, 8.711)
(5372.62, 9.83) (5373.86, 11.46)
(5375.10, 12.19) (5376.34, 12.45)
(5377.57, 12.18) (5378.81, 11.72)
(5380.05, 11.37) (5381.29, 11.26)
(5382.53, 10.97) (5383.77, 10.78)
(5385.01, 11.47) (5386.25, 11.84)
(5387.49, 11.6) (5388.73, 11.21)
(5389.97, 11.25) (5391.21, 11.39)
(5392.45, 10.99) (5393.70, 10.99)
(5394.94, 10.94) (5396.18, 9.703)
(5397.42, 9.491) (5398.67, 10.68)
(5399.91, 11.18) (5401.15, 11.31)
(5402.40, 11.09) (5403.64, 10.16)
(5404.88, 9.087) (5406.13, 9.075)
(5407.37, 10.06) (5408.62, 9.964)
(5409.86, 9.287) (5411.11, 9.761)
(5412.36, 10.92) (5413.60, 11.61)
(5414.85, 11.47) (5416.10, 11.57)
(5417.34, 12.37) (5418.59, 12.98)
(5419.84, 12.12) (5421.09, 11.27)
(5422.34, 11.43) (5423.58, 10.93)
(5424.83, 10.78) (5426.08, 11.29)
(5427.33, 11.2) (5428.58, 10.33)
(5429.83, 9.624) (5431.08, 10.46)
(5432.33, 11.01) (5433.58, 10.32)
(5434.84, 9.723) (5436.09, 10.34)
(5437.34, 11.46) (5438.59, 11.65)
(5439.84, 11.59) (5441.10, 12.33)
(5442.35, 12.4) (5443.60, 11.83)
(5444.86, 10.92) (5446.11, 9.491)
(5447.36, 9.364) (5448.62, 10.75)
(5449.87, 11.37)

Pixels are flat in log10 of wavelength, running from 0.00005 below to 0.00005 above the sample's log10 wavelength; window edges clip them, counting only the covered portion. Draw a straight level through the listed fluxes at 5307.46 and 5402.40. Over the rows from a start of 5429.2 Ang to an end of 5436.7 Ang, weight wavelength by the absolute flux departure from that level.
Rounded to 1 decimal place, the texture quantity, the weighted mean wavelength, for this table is 5432.9 Ang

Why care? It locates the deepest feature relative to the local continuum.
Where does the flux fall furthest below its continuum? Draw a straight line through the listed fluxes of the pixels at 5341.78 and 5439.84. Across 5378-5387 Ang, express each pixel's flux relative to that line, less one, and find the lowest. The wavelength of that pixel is 5383.77 Ang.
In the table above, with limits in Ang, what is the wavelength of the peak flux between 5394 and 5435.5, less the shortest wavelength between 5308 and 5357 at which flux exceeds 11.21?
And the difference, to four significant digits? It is 109.9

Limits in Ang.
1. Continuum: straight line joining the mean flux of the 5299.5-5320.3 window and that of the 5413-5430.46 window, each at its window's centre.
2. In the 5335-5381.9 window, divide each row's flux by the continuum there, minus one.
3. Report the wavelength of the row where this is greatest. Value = 5376.34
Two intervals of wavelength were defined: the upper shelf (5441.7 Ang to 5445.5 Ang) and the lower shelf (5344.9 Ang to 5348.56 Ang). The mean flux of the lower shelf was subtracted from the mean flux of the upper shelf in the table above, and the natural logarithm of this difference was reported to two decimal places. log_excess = 0.08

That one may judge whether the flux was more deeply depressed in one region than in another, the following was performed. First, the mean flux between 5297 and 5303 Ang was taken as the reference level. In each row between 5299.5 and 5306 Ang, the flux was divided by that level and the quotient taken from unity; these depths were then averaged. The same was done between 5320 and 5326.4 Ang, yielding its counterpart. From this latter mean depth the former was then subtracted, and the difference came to 0.10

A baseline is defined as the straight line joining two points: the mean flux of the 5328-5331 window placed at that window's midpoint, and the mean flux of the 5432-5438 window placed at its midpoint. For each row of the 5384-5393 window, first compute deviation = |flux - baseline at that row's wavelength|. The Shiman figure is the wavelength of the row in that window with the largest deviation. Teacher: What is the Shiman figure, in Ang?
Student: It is 5386.25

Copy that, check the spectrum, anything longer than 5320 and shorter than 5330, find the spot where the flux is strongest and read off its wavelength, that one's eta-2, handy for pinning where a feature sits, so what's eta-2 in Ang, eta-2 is 5320.92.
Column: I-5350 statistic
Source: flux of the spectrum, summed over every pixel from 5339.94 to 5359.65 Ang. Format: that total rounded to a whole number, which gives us 177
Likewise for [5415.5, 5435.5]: 177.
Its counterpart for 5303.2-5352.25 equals 431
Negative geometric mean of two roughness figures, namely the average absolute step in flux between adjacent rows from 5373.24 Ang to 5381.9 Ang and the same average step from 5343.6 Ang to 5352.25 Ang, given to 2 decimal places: -0.39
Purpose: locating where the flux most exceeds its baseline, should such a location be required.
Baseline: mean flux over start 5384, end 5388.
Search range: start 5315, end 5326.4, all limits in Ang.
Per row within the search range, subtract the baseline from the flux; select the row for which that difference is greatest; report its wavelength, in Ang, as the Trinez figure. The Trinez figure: 5316.02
